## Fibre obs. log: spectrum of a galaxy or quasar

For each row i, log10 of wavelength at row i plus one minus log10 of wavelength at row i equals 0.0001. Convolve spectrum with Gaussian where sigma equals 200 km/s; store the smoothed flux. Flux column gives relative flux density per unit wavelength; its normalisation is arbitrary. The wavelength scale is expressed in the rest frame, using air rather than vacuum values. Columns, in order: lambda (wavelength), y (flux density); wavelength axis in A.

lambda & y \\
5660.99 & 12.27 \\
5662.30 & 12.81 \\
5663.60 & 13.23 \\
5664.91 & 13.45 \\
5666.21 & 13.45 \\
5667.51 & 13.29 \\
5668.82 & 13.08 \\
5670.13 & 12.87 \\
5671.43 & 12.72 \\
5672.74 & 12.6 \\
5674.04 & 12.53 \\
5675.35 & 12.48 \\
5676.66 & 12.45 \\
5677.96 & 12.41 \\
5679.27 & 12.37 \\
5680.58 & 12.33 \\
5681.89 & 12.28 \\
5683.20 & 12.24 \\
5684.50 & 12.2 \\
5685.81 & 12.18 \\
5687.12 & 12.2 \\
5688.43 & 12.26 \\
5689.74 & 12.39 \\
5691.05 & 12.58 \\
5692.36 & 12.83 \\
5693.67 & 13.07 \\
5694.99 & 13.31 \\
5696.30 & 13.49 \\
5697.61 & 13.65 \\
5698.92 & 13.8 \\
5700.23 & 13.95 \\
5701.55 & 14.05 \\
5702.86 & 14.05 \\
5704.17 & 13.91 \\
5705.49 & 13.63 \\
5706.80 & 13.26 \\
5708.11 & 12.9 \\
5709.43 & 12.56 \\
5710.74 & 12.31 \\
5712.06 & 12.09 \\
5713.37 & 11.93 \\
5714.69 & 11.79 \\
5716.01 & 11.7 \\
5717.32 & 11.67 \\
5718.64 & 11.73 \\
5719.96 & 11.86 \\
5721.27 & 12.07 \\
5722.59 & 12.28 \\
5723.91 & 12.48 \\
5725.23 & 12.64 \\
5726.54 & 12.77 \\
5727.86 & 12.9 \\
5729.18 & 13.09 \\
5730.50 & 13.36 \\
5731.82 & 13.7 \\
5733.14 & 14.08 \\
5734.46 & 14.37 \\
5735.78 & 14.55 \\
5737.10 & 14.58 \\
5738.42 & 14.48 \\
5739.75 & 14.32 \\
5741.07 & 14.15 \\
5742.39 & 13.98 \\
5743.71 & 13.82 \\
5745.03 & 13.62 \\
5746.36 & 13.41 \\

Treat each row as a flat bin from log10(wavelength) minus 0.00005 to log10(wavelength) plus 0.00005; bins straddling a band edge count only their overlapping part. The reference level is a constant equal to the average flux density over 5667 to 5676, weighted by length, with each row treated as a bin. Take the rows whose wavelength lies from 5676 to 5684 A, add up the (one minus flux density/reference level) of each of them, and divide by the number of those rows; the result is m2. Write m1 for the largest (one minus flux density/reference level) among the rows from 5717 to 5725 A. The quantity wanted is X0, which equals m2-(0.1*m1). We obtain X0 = 0.025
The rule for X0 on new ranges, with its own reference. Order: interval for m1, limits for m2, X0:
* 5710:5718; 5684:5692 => 0.029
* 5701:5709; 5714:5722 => 0.077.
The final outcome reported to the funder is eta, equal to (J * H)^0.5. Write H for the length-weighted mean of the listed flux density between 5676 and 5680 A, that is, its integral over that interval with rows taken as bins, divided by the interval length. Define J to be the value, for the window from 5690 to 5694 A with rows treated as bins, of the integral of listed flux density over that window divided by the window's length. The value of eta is 12.6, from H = 12.4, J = 12.8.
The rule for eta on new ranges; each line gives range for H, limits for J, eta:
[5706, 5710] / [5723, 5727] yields 12.8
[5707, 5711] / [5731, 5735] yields 13.3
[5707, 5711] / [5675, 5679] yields 12.6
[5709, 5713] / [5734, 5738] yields 13.4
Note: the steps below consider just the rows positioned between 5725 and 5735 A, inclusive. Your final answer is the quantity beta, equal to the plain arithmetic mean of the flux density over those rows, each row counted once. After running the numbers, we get 13.4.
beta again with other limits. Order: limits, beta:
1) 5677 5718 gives 12.8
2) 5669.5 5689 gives 12.4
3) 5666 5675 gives 12.9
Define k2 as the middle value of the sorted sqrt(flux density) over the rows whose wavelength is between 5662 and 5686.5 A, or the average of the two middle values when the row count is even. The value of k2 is 3.540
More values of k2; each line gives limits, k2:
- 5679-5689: 3.500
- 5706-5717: 3.493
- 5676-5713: 3.545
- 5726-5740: 3.752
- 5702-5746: 3.618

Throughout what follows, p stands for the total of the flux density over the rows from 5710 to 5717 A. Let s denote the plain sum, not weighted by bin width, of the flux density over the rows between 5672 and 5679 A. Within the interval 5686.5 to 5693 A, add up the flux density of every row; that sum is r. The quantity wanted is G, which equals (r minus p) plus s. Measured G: 65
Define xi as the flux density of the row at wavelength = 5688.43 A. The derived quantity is 12.26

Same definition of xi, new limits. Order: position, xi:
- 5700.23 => 13.95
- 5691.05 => 12.58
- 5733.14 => 14.08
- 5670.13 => 12.87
